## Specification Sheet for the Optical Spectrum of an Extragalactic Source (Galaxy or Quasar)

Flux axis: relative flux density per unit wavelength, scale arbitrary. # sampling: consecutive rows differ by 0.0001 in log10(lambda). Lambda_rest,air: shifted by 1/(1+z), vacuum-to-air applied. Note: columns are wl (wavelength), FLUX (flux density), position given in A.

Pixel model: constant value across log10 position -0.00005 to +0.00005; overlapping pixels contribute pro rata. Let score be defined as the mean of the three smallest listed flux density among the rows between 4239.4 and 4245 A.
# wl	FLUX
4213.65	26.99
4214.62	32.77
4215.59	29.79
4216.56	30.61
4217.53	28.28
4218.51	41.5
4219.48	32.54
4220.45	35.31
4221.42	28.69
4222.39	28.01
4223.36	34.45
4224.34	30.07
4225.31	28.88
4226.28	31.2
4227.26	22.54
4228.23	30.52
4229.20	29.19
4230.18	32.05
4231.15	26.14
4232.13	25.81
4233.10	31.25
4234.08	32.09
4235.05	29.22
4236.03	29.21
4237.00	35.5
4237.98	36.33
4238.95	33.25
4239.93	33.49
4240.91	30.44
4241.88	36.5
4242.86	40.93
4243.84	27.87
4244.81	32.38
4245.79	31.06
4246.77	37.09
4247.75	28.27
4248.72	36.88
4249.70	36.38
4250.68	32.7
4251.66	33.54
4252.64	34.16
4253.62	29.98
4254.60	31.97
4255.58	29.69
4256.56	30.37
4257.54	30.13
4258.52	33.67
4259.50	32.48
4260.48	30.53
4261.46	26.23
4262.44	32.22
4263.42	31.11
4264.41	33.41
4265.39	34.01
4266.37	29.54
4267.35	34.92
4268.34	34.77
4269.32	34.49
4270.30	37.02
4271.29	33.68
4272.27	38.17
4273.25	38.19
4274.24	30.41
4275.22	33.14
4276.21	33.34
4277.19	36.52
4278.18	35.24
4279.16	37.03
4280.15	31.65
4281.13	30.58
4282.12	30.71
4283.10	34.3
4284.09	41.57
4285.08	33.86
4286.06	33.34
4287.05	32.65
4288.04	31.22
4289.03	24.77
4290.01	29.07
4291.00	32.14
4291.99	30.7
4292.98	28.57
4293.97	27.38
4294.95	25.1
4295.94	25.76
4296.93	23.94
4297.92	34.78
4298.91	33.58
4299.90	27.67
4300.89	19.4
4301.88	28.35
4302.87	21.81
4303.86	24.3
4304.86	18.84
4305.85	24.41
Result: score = 30.2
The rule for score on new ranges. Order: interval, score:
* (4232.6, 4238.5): 29.9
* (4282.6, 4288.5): 32.4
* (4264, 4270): 32.3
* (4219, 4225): 28.9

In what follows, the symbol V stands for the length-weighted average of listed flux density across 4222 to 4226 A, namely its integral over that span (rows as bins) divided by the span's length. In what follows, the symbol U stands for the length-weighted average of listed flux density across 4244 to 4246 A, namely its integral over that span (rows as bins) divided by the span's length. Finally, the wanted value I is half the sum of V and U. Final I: 30.9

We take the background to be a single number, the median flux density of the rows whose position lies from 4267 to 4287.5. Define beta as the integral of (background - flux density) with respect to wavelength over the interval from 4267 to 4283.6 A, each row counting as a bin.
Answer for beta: -1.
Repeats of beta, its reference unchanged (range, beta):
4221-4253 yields 83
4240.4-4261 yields 33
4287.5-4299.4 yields 64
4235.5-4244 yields 3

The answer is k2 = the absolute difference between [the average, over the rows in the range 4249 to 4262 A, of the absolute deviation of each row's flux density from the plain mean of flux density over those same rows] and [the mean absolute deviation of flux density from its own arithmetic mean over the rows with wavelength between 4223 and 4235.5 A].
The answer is 0.3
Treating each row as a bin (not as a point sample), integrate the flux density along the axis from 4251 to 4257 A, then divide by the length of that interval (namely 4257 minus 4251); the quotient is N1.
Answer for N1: 32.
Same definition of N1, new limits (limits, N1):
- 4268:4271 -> 35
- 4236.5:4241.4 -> 34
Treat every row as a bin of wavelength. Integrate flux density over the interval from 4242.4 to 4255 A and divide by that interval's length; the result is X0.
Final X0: 33.3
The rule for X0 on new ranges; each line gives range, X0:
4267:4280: 35.0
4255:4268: 31.4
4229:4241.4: 31.1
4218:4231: 31.0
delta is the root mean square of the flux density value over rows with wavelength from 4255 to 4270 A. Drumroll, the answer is 32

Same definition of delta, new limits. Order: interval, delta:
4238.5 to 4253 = 34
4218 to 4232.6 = 31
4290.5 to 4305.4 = 27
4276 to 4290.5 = 33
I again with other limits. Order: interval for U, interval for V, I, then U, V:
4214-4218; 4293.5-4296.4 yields 28.2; 30.3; 26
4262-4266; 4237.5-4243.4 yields 33.8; 32.6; 35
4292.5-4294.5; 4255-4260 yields 29.7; 28.0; 31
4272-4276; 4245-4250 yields 34.2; 34.7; 34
